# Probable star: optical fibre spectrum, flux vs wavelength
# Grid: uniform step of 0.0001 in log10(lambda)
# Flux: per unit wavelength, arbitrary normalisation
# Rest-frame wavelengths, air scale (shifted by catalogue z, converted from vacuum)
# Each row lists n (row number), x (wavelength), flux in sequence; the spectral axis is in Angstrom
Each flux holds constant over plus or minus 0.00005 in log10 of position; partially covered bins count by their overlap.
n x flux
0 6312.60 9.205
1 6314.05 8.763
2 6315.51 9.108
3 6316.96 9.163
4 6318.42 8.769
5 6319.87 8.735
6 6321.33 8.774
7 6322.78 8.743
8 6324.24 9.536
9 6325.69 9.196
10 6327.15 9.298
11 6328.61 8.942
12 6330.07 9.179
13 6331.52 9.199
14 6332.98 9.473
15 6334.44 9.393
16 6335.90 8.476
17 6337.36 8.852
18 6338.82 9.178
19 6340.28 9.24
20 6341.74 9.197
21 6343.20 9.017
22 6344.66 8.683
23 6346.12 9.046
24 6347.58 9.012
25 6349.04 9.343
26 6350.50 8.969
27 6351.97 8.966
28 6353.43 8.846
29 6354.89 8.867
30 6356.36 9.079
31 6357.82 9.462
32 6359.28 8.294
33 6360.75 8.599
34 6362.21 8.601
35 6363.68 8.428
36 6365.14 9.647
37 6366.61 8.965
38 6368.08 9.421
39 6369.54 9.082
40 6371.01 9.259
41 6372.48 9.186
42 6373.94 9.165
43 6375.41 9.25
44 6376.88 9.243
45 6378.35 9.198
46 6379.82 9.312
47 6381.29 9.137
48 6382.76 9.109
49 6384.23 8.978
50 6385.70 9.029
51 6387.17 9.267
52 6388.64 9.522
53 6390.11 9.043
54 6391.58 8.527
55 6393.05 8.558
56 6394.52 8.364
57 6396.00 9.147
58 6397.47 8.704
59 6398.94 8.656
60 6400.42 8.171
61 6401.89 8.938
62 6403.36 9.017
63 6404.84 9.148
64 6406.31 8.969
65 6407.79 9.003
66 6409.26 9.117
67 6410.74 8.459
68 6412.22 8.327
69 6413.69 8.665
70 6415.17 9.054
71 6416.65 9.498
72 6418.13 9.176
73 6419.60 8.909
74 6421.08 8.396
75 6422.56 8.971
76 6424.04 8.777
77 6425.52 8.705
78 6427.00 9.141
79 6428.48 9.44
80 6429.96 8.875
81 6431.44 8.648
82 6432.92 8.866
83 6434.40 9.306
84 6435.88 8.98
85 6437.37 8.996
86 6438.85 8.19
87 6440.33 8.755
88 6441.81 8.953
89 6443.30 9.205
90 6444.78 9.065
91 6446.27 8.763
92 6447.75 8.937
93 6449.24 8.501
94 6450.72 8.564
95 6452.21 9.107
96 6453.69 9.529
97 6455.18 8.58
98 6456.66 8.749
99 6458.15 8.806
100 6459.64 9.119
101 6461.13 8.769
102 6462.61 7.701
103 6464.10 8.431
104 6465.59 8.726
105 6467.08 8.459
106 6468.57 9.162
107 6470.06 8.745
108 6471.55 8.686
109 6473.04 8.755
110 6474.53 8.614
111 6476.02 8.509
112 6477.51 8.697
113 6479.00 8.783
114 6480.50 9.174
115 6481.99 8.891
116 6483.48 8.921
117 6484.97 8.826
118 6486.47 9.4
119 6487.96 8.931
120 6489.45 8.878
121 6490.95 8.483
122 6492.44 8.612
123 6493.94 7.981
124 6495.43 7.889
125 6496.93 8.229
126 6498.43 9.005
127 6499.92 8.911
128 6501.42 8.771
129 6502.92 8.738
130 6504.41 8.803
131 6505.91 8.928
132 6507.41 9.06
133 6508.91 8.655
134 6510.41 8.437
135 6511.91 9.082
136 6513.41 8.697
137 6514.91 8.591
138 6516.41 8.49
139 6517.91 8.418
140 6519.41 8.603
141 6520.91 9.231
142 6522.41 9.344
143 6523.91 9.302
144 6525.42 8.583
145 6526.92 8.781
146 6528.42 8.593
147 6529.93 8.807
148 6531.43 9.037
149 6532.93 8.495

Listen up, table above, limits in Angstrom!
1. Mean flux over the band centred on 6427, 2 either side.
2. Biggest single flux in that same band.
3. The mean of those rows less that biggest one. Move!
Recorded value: -0.34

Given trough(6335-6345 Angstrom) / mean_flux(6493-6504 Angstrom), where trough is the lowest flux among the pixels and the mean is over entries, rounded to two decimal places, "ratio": 1.00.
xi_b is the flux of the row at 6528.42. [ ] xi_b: 8.593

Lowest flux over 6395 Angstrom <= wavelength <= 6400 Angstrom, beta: 8.656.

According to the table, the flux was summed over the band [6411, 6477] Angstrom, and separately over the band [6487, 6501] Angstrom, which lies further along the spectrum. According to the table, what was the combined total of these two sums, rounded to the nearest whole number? 465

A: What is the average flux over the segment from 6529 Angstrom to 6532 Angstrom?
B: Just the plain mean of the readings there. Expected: 8.9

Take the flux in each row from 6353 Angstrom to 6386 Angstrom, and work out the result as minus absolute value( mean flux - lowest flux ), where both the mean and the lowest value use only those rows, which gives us -0.76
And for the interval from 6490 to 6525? -0.82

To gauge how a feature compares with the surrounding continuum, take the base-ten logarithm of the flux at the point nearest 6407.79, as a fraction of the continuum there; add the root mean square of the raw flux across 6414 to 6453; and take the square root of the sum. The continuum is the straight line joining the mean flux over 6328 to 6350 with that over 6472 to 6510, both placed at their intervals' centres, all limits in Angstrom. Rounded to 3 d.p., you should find 2.987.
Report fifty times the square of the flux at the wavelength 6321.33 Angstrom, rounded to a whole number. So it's 3849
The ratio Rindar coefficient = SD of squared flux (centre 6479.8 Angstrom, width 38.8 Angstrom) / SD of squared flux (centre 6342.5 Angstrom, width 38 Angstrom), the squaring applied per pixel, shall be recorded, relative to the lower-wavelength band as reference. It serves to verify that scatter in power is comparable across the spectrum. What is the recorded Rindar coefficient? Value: 1.21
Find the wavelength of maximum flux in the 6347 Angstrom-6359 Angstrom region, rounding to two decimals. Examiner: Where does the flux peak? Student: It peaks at 6357.82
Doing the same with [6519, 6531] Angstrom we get 6522.41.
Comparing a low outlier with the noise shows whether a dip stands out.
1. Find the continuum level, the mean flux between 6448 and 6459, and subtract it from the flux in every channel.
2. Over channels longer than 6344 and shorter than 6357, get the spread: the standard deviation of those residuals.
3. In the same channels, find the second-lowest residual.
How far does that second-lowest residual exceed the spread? -0.2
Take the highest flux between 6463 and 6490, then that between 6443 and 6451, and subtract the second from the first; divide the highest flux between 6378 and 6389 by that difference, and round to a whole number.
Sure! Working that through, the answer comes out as 49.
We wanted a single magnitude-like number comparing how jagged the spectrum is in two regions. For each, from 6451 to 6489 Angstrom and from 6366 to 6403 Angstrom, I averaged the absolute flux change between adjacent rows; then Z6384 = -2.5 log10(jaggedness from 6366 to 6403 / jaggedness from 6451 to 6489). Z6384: 0.354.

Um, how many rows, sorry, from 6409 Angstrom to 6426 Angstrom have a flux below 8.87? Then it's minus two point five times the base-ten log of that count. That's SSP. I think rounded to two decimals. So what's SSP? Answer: -1.95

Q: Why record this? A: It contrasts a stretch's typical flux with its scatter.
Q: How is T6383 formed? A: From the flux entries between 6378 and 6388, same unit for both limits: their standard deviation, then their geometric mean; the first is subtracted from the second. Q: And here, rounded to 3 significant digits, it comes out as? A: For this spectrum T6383 9.03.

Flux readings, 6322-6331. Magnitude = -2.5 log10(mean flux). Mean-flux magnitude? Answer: -2.40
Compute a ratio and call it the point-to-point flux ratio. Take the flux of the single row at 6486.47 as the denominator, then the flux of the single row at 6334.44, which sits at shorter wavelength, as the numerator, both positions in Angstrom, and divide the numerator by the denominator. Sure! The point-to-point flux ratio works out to 1.00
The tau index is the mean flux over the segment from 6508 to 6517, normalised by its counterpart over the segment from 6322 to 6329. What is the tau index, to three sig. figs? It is 0.947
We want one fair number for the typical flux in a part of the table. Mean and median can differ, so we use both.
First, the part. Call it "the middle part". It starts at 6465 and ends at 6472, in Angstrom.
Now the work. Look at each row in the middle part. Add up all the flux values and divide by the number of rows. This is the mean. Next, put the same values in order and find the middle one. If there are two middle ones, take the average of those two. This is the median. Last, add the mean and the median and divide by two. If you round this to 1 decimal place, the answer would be 8.7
